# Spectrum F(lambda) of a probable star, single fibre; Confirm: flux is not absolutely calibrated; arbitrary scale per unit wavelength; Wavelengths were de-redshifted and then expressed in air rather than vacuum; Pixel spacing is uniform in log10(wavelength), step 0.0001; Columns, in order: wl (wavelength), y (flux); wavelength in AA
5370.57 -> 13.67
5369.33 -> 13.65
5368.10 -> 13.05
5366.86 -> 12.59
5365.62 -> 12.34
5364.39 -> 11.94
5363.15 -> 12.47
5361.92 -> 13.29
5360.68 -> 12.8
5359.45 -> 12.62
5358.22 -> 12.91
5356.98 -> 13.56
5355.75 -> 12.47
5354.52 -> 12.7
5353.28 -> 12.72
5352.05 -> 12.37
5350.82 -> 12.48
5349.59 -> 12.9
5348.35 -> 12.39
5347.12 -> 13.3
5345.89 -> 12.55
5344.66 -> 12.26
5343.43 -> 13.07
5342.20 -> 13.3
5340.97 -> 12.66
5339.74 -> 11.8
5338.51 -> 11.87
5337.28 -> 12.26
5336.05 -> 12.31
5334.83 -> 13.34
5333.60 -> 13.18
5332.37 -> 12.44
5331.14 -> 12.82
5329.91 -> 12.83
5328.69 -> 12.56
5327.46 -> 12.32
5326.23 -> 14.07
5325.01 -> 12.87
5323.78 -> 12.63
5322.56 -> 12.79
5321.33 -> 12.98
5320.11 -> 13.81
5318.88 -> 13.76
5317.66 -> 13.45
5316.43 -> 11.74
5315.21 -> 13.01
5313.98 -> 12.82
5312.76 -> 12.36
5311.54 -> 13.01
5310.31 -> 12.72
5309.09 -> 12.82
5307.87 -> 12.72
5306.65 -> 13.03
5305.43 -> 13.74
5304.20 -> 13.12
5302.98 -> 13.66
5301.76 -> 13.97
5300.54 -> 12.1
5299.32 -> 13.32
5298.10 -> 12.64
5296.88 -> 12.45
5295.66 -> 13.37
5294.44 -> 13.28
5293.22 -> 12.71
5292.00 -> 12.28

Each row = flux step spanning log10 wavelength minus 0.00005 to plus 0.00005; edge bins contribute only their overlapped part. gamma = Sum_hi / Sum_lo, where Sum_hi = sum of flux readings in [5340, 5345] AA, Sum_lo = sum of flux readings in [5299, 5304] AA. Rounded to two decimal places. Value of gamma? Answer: 0.97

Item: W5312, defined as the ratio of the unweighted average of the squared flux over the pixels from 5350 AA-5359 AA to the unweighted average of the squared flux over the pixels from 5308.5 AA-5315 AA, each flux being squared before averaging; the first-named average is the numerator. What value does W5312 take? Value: 1.00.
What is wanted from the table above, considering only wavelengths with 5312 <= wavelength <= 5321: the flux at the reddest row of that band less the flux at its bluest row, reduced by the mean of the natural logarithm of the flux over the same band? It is -1.11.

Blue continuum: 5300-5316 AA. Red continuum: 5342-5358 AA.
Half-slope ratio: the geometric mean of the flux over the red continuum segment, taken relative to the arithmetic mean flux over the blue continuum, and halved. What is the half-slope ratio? 0.491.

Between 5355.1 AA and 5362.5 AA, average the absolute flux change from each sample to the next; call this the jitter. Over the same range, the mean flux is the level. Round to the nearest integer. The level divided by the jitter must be 24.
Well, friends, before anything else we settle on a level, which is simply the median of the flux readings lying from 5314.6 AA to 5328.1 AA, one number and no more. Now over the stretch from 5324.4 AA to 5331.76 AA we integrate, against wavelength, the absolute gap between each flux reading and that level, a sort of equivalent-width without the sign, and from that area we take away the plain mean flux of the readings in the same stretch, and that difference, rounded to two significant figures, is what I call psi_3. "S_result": -9.7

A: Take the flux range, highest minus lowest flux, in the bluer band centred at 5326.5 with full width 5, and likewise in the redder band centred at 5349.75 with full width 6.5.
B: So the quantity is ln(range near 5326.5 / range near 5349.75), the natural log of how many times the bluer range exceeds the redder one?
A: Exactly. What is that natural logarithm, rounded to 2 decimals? 0.63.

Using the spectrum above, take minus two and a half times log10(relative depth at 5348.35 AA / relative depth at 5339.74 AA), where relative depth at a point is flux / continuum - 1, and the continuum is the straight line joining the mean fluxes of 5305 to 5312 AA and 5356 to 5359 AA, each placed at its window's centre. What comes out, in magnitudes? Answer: 0.6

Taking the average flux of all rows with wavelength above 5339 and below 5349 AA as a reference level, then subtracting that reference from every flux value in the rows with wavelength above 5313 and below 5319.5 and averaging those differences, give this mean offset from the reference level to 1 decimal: 0.3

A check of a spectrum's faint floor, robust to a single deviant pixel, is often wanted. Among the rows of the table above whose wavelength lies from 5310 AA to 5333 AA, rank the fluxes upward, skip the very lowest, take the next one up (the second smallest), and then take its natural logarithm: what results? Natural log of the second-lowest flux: 2.51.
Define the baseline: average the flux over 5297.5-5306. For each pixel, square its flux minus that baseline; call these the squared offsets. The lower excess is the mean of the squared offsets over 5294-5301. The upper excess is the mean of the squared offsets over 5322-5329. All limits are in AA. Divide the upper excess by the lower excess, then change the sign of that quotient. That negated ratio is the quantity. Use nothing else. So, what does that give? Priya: -1.2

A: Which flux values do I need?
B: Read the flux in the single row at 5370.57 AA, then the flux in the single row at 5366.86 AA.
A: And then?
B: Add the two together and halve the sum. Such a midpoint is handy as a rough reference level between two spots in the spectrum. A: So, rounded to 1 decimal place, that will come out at 13.1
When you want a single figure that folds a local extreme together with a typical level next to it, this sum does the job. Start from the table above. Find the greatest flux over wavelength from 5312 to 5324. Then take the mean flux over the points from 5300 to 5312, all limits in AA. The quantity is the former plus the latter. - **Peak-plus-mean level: 26.9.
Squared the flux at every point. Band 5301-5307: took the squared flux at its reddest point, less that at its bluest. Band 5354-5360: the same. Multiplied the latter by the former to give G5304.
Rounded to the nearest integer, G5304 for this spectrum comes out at 51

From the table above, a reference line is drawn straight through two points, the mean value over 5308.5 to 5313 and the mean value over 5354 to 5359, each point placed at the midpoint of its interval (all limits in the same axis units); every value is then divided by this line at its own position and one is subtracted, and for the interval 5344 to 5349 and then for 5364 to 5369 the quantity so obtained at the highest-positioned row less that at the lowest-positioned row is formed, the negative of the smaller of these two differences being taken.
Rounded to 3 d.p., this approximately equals -0.009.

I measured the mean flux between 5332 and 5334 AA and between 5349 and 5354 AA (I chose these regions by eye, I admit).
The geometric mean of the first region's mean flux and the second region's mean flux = 12.71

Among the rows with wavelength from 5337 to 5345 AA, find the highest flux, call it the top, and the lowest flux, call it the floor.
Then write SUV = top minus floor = 1.5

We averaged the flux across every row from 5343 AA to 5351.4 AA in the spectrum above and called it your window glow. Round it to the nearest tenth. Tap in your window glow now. 12.7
